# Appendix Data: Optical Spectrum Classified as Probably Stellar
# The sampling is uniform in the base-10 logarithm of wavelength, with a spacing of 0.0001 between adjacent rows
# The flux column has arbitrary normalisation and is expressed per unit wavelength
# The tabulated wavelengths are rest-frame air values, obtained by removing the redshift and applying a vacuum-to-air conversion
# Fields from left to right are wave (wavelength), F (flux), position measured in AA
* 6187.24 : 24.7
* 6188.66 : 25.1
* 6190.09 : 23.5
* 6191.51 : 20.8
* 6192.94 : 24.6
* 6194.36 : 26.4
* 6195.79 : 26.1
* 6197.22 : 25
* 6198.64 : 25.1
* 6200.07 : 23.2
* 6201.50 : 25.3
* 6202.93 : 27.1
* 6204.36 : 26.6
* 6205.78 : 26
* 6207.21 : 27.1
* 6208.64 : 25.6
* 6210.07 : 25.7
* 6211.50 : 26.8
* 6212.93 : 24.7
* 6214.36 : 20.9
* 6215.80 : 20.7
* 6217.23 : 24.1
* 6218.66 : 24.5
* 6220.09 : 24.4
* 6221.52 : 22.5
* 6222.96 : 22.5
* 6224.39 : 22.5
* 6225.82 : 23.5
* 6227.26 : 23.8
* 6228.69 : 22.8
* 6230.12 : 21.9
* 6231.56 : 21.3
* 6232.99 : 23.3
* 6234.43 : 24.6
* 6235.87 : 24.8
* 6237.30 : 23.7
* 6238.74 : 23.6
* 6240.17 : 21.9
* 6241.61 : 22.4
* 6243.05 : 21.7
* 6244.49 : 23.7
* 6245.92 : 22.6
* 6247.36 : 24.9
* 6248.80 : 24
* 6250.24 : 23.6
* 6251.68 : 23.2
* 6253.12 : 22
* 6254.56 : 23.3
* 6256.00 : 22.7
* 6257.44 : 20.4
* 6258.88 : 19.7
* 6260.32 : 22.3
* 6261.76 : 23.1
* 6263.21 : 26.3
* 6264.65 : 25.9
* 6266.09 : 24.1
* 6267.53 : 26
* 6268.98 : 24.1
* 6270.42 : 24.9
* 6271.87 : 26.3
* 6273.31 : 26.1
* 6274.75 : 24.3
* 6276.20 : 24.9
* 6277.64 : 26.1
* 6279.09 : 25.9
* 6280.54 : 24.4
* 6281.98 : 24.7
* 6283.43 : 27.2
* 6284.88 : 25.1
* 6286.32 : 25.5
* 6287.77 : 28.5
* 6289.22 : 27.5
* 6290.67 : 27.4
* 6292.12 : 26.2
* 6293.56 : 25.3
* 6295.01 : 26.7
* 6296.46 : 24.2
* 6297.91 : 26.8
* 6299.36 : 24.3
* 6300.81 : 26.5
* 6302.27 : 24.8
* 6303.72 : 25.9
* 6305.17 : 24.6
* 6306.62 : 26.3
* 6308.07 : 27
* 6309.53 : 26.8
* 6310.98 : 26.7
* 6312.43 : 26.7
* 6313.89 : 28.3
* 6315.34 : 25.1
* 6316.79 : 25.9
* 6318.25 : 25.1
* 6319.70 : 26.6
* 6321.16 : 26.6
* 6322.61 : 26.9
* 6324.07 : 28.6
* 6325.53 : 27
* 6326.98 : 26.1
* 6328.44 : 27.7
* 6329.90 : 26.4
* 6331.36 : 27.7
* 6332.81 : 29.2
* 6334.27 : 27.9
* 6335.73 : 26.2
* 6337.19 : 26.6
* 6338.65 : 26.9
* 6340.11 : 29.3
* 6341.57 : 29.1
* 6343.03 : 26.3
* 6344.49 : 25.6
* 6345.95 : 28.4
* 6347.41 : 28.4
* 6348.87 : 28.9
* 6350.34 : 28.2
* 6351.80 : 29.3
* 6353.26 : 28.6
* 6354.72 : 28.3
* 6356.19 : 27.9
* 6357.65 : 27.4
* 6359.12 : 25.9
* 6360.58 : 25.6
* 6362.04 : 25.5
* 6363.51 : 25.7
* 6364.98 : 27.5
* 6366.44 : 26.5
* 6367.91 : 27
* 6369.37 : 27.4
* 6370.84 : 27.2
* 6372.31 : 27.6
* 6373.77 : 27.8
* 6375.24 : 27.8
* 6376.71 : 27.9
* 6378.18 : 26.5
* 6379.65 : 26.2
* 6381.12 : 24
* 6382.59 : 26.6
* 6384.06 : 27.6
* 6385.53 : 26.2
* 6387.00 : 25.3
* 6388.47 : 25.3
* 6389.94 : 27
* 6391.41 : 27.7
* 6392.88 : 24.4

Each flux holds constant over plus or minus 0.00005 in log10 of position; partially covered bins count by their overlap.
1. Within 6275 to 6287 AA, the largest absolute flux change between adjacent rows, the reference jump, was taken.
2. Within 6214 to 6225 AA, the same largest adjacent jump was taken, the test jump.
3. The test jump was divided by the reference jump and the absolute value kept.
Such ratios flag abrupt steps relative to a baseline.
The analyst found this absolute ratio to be 1.4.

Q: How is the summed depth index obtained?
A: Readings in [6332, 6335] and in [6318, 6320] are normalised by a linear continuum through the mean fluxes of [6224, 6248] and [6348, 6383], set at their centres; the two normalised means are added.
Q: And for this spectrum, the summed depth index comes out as 2.10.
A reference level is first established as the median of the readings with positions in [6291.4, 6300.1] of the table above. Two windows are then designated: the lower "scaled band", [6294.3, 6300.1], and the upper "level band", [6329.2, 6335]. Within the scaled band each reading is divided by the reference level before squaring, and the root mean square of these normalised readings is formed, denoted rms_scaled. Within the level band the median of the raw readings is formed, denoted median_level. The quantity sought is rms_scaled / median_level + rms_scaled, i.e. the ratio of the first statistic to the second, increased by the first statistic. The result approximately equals 1.03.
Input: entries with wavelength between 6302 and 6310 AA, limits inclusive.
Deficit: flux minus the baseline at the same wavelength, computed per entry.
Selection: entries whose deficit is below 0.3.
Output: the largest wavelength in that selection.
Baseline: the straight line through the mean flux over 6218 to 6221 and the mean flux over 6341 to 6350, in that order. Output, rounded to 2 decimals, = 6309.53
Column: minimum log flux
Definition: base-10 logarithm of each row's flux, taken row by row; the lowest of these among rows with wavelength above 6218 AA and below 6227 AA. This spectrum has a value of 1.35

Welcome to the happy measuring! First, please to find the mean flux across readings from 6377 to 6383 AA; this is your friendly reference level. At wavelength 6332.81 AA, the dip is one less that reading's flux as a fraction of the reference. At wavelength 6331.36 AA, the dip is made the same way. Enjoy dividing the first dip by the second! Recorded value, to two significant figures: 1.8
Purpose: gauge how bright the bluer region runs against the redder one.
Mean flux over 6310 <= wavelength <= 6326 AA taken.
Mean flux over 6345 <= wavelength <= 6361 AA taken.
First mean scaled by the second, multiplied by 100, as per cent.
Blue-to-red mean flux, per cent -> 96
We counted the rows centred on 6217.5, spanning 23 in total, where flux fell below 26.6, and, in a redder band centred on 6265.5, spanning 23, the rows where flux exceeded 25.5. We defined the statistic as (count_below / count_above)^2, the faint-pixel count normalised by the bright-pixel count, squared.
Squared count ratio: 7.8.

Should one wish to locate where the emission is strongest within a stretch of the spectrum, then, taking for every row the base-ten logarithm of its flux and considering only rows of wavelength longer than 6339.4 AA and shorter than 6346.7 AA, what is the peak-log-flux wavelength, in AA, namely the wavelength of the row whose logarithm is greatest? 6340.11 AA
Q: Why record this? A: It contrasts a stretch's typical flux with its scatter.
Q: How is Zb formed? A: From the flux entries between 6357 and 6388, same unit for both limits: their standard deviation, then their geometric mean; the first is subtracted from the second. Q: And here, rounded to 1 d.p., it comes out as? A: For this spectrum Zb 25.6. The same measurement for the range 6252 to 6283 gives 22.2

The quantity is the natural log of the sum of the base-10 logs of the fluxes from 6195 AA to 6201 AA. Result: 1.72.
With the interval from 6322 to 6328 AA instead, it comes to 1.75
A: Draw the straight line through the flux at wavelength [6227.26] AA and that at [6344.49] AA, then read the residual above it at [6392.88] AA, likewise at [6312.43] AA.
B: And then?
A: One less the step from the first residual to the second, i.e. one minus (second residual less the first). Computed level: -2.5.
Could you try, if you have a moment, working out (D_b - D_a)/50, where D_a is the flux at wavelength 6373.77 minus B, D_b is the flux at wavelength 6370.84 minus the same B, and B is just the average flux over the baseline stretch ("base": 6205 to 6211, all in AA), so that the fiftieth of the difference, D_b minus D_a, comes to -0.012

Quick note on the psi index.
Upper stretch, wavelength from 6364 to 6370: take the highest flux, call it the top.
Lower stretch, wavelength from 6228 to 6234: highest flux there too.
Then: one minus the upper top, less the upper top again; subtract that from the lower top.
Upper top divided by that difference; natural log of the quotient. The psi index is -1.034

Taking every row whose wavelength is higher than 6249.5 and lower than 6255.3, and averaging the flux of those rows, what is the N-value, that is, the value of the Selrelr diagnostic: 23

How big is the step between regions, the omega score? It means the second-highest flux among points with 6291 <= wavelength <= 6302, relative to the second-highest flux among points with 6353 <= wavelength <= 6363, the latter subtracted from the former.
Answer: -1.6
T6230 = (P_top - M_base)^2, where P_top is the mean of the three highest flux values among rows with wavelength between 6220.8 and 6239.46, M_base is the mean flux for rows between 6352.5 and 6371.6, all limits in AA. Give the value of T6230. 7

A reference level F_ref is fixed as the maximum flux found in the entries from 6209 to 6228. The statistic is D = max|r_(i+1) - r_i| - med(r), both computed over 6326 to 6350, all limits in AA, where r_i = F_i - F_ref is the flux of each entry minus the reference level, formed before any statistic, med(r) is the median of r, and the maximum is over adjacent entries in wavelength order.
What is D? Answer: 1.9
